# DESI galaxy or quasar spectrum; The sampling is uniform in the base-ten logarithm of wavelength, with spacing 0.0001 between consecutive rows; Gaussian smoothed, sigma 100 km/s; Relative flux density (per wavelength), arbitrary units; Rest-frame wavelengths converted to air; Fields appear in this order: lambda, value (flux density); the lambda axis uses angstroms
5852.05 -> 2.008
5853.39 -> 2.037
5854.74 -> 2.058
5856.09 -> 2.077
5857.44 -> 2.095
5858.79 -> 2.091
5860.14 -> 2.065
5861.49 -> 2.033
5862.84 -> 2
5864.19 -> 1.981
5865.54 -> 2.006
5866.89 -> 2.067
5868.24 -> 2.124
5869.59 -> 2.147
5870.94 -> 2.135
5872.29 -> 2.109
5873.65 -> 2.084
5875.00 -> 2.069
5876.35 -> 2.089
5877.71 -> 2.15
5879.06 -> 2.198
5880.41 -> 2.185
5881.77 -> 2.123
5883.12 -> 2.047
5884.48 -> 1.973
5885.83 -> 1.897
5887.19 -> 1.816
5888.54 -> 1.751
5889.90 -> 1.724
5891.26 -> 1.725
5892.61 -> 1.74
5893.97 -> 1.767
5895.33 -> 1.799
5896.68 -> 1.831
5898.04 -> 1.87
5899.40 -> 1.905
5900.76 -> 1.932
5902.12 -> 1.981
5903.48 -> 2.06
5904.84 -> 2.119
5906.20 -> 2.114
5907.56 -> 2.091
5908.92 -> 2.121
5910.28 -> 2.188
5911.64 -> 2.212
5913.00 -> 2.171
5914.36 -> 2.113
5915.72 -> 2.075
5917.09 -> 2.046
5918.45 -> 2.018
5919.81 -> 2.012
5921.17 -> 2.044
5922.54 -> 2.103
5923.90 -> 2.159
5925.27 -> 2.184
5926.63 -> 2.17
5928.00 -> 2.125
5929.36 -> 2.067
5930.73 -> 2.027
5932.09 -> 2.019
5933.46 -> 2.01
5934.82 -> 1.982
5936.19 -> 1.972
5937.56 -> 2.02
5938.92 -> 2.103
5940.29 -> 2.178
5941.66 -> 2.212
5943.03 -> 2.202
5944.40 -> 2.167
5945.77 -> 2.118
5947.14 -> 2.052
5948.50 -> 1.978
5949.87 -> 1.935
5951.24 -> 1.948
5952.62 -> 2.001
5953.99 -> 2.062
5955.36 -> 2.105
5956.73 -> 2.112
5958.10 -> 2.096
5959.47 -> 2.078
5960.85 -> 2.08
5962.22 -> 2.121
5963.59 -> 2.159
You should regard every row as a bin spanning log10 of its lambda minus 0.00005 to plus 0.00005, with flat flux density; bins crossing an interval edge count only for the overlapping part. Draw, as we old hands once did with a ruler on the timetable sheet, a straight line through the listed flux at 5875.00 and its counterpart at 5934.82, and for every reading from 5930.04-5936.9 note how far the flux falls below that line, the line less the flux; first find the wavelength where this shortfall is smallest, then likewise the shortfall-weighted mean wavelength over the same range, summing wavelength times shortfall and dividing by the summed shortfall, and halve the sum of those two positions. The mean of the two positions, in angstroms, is 5931.1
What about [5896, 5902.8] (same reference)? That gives 5900.4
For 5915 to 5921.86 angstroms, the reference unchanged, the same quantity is 5916.8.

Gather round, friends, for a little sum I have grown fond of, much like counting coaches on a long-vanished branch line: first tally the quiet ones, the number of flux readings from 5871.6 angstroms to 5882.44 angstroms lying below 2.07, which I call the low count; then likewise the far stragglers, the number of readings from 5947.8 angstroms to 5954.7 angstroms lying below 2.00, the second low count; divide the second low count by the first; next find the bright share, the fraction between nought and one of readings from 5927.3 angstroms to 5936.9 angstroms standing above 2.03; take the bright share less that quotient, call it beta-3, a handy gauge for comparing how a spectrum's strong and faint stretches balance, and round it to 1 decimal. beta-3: -2.7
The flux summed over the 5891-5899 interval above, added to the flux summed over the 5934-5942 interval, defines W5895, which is 23.2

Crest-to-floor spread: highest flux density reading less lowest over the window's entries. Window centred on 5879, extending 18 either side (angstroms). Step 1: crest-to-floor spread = 0.47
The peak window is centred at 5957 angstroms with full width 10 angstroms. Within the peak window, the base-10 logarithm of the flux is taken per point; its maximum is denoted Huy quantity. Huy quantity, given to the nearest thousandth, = 0.325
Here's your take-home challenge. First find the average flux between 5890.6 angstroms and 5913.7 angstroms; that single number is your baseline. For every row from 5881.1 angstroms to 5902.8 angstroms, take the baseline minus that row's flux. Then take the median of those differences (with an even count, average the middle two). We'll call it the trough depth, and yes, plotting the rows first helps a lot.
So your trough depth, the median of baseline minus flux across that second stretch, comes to 0.13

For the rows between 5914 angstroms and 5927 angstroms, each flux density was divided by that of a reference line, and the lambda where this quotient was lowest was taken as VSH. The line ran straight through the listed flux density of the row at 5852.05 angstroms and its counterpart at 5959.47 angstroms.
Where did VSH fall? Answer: 5919.81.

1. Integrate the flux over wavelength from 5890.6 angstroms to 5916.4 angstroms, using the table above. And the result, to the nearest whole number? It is 51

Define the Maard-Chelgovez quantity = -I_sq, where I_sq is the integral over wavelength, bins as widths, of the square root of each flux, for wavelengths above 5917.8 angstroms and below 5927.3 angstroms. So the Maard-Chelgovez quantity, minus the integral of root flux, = -13.8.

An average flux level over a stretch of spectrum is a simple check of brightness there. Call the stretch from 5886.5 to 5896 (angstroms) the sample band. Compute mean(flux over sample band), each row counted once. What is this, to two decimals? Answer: 1.76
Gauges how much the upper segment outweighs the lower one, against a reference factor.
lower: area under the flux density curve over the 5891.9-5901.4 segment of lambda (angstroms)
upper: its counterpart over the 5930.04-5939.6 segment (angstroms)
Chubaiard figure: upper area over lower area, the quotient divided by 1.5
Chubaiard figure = 0.74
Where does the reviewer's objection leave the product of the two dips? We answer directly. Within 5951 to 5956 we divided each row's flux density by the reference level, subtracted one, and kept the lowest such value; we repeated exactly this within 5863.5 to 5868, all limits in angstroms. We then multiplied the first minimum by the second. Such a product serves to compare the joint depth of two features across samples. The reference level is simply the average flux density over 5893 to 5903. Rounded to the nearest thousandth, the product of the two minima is 0.003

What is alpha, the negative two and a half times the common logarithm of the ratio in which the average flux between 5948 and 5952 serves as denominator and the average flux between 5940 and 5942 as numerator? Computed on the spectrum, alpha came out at -0.13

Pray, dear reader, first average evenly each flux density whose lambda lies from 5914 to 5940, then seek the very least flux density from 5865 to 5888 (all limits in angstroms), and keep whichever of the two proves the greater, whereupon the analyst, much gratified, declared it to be 2.07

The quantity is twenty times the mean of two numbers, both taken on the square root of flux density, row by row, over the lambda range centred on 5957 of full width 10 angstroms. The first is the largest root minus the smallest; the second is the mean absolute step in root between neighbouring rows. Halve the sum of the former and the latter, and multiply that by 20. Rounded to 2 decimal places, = 0.47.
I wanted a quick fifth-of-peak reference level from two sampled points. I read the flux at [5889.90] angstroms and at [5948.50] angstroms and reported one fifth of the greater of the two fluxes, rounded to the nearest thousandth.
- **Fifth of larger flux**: 0.396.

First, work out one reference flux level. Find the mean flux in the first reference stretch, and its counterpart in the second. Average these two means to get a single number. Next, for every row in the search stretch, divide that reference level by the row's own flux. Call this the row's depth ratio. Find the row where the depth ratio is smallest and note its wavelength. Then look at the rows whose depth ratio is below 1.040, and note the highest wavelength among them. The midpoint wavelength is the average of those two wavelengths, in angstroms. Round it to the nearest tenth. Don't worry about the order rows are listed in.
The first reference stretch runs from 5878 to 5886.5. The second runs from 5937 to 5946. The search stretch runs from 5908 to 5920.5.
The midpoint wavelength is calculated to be 5914.4 angstroms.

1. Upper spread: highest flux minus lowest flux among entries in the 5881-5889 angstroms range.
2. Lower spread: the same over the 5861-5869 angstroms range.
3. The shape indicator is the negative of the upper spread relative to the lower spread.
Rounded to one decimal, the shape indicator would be -2.6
